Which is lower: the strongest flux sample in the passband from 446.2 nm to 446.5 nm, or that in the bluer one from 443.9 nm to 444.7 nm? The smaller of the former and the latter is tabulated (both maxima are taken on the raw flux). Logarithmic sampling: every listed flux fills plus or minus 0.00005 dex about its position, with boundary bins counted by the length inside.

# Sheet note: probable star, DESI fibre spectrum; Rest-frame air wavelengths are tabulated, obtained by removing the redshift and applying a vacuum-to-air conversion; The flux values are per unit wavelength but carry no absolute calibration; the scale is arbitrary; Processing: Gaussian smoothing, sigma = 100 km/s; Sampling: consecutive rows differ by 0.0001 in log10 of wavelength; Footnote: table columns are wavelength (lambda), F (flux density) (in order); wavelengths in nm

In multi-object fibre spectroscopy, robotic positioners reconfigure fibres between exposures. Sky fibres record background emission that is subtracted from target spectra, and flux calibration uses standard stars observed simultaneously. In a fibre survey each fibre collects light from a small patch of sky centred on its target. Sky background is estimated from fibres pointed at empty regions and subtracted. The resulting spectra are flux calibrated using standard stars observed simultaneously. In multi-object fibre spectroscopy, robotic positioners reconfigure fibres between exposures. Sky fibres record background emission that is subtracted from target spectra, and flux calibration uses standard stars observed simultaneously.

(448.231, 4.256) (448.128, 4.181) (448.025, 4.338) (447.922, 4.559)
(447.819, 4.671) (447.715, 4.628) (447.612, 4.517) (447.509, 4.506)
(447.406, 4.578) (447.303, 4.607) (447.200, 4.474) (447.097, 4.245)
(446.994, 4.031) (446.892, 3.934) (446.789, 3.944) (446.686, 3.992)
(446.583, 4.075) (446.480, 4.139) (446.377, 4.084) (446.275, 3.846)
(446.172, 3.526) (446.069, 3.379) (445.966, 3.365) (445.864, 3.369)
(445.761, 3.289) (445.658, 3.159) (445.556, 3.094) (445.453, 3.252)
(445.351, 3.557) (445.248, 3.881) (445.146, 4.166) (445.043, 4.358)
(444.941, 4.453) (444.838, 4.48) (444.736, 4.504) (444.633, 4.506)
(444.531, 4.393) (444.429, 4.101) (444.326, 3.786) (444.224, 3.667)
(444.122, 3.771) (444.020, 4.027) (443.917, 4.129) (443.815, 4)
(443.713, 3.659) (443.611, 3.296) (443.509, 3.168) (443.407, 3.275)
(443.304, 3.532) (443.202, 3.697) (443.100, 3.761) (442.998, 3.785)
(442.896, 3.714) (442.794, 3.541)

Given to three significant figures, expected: 4.14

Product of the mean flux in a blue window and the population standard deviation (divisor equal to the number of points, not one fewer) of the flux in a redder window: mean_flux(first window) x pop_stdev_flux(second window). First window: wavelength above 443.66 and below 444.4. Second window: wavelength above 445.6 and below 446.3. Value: 0.78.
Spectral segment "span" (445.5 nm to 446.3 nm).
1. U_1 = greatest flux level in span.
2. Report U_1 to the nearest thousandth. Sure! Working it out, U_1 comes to 3.846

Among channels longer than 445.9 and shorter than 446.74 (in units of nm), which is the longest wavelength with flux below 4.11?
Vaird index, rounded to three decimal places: 446.686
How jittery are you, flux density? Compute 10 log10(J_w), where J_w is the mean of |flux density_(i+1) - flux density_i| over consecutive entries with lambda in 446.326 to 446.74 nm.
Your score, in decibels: -11.7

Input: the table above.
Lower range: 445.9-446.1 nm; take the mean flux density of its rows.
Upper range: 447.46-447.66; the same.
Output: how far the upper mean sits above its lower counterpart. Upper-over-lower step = 1.1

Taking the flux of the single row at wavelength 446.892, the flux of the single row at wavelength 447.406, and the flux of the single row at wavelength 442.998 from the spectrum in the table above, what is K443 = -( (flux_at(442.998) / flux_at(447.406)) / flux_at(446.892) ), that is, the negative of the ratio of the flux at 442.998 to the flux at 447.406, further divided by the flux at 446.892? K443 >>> -0.21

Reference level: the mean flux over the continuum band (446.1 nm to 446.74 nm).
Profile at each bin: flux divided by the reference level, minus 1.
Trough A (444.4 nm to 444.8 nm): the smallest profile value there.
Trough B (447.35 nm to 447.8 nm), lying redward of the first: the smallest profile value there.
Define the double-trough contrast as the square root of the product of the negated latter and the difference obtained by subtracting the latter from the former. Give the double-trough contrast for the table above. 0.12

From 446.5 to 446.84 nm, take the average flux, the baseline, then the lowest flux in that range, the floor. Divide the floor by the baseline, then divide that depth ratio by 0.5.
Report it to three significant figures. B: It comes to 1.97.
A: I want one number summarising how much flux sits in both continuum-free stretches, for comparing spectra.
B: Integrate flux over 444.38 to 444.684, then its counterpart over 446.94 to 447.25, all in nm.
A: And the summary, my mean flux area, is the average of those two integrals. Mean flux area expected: 1.32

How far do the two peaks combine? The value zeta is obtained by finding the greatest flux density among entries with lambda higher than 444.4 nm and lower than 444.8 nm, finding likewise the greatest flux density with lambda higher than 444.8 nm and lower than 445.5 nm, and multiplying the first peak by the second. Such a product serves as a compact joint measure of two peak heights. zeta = 20.2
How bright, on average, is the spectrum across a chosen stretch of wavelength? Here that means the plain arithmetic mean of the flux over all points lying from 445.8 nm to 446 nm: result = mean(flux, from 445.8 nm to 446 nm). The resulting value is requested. 3.4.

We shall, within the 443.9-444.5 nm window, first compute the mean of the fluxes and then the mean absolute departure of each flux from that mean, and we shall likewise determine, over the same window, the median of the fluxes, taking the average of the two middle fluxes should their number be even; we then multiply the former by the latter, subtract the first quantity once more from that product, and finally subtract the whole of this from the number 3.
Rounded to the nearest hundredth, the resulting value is 2.50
